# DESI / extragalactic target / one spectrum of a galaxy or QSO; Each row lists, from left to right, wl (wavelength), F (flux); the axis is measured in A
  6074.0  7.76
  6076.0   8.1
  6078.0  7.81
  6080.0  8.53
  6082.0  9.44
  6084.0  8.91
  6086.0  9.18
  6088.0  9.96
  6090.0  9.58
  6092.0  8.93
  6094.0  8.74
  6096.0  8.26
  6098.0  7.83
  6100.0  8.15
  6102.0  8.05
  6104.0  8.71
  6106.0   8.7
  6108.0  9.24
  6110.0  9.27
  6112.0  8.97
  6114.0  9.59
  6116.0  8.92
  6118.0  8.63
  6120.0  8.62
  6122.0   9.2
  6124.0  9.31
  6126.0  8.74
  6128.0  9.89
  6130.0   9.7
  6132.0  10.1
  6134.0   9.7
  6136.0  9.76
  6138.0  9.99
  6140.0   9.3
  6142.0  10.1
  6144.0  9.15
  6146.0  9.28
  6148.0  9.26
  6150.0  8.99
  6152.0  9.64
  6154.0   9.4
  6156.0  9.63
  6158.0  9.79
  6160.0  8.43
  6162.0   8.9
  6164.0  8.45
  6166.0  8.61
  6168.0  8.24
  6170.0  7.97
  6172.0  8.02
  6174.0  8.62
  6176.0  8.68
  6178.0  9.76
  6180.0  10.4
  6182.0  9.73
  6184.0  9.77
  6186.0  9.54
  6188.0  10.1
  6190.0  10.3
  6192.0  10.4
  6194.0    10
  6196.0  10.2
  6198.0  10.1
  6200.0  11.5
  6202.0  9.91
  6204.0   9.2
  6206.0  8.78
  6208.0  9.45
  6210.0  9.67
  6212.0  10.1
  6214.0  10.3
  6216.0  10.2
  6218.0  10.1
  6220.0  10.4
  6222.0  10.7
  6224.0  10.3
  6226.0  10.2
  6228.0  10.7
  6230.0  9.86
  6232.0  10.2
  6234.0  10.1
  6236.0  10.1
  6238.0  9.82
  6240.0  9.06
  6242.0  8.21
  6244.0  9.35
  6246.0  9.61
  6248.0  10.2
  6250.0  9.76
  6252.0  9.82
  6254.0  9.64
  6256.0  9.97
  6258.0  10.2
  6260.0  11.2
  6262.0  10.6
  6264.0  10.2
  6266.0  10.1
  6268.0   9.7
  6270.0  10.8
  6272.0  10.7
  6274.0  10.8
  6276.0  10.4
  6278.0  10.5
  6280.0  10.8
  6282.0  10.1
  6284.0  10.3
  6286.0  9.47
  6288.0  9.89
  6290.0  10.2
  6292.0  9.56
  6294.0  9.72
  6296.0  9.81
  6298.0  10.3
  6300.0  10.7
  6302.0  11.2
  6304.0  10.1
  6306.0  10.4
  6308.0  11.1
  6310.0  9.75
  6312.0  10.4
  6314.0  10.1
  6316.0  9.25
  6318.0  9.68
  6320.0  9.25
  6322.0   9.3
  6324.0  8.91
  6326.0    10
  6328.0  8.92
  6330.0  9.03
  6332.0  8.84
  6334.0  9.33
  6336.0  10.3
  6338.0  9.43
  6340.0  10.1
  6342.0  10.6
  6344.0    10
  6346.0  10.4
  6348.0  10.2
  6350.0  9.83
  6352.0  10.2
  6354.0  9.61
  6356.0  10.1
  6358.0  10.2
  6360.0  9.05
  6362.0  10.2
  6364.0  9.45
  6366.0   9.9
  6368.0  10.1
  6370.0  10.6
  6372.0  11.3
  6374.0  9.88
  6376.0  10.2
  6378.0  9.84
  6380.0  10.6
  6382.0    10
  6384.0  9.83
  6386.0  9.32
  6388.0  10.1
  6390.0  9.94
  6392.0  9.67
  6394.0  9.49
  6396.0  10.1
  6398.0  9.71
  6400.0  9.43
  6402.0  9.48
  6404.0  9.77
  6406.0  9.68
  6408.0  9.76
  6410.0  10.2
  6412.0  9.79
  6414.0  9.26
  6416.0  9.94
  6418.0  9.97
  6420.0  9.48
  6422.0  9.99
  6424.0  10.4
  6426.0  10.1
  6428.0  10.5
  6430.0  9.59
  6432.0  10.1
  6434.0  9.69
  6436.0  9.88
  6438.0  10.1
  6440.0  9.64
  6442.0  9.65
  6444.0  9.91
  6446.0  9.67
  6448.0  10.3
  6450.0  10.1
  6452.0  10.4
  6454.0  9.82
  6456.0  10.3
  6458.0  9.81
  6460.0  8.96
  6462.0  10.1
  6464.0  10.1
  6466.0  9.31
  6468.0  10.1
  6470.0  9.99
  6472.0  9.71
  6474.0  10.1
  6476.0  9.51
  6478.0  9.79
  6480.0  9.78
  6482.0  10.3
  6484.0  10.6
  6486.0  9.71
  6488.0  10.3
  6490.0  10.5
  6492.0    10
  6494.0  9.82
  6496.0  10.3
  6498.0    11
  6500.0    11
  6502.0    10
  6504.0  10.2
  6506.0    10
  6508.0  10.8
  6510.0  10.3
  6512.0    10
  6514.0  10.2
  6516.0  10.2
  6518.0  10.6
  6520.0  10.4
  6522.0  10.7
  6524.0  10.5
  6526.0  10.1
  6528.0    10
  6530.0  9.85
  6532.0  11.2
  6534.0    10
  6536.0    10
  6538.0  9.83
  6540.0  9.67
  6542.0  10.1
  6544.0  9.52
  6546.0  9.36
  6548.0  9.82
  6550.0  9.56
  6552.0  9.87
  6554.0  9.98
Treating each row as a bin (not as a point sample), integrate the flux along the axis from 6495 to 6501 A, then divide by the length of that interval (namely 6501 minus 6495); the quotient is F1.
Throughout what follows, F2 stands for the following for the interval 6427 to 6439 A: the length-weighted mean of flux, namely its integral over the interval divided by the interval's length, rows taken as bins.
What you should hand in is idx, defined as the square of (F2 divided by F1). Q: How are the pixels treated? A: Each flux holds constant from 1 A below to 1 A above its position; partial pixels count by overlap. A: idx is 0.86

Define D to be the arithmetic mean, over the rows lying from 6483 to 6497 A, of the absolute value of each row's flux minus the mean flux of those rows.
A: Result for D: 0.28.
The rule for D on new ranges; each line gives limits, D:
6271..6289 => 0.35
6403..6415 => 0.18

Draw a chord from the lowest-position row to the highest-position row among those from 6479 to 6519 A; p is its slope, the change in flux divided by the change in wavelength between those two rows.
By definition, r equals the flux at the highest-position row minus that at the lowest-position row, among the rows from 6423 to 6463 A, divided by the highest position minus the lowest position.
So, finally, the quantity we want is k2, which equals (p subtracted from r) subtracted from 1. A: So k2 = 1.029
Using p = 0.02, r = -0.008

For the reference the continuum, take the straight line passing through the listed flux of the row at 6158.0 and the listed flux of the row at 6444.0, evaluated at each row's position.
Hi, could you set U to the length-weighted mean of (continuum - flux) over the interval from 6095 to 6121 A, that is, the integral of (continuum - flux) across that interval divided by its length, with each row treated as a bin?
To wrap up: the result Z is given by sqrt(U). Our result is 1.04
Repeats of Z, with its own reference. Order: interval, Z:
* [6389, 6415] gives 0.42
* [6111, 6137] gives 0.68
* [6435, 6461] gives 0.15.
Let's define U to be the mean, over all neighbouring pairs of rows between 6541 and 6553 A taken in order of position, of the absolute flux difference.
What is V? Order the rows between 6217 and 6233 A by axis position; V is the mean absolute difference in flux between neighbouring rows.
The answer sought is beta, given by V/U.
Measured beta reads 1.1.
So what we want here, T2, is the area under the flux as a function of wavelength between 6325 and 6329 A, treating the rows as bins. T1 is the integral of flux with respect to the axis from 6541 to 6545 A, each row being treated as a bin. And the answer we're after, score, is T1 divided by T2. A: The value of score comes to 1.037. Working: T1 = 39.2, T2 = 38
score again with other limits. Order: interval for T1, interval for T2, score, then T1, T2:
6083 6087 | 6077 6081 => 1.107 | 36.2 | 33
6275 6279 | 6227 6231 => 1.017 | 41.8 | 41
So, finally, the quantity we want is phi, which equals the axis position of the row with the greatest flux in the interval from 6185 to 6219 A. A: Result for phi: 6200.0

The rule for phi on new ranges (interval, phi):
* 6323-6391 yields 6372.0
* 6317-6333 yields 6326.0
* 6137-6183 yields 6180.0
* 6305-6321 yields 6308.0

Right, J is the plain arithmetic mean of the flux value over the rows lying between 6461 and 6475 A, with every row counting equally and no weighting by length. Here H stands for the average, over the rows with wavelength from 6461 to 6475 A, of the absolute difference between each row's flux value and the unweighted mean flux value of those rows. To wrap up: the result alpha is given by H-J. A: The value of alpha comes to -9.7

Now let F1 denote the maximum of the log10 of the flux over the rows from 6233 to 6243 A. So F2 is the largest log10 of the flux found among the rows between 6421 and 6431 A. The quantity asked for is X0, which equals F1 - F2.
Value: -0.017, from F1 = 1.00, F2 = 1.02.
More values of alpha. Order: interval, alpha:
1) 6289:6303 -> -9.8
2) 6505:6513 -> -10.0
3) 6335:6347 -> -9.8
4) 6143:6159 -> -9.2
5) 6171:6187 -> -8.7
